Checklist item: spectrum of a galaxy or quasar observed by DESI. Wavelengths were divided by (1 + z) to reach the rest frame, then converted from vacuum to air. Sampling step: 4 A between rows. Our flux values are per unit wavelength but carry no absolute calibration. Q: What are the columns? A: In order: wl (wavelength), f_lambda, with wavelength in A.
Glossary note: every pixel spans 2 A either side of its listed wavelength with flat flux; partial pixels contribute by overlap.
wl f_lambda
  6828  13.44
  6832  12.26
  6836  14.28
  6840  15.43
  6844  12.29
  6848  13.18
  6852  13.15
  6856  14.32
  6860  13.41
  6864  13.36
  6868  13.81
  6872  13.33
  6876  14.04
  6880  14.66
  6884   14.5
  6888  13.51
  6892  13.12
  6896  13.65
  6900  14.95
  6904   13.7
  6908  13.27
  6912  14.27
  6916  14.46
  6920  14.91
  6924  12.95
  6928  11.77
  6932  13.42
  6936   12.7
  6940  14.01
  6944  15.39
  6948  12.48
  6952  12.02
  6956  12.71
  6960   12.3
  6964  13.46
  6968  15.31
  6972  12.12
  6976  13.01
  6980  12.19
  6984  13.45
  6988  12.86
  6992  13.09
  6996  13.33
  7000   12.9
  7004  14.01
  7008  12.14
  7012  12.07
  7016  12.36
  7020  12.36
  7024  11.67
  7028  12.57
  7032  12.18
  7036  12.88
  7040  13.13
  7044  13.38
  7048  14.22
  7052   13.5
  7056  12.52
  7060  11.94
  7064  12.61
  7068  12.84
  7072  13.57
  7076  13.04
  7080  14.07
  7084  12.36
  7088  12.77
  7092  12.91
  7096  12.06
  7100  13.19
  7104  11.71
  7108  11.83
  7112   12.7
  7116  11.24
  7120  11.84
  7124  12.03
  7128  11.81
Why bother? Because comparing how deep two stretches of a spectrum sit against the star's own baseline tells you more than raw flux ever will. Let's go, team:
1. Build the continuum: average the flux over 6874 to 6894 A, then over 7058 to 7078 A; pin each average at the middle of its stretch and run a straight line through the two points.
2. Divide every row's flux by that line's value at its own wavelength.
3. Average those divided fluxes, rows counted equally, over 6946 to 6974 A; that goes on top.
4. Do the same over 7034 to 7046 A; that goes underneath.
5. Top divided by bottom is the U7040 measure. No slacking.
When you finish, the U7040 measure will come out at 0.95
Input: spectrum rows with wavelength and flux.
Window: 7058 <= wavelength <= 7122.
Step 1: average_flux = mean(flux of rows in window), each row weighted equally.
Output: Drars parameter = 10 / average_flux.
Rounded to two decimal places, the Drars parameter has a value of 0.80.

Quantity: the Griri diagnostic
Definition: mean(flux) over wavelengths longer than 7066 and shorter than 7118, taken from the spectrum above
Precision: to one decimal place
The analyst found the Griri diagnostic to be 12.6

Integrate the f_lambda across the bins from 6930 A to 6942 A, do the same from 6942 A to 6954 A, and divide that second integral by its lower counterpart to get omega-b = 0.99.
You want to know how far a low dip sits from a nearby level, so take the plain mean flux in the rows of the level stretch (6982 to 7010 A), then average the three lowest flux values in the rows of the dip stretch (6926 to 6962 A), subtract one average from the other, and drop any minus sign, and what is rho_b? 1.1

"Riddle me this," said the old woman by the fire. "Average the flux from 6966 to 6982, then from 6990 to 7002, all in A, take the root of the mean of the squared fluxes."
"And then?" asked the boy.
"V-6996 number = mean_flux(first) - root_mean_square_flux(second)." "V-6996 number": 0.0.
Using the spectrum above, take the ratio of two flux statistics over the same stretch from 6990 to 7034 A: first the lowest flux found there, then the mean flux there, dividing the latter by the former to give 1.08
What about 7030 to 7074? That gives 1.09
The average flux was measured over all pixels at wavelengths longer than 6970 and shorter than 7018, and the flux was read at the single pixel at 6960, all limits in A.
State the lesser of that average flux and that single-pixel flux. 12.3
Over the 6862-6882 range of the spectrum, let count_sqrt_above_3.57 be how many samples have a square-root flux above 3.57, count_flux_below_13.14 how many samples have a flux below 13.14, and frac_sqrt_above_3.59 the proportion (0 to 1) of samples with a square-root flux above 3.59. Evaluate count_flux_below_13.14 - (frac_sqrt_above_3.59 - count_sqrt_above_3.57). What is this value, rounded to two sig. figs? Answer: 4.0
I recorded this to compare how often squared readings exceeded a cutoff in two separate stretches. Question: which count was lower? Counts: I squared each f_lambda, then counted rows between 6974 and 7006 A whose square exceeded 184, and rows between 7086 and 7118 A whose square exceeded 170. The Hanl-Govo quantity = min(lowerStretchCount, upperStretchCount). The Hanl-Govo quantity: 1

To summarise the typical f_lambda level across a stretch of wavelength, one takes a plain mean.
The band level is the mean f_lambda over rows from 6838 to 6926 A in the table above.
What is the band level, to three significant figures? 13.8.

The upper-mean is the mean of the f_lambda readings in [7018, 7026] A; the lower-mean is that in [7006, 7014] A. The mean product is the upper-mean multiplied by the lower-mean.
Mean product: 145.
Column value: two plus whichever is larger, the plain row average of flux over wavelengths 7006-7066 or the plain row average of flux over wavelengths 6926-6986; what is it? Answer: 15.1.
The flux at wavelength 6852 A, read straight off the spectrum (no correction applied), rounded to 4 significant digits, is 13.15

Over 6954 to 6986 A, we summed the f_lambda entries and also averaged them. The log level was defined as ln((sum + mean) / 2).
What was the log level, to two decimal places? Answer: 4.07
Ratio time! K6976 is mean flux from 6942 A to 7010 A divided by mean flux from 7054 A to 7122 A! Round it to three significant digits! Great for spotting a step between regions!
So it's 1.04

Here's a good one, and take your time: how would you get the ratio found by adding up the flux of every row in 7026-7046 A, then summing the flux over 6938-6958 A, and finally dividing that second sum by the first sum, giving 1.04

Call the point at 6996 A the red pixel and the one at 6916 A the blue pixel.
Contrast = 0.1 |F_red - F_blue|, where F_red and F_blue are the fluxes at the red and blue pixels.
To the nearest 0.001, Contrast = 0.113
